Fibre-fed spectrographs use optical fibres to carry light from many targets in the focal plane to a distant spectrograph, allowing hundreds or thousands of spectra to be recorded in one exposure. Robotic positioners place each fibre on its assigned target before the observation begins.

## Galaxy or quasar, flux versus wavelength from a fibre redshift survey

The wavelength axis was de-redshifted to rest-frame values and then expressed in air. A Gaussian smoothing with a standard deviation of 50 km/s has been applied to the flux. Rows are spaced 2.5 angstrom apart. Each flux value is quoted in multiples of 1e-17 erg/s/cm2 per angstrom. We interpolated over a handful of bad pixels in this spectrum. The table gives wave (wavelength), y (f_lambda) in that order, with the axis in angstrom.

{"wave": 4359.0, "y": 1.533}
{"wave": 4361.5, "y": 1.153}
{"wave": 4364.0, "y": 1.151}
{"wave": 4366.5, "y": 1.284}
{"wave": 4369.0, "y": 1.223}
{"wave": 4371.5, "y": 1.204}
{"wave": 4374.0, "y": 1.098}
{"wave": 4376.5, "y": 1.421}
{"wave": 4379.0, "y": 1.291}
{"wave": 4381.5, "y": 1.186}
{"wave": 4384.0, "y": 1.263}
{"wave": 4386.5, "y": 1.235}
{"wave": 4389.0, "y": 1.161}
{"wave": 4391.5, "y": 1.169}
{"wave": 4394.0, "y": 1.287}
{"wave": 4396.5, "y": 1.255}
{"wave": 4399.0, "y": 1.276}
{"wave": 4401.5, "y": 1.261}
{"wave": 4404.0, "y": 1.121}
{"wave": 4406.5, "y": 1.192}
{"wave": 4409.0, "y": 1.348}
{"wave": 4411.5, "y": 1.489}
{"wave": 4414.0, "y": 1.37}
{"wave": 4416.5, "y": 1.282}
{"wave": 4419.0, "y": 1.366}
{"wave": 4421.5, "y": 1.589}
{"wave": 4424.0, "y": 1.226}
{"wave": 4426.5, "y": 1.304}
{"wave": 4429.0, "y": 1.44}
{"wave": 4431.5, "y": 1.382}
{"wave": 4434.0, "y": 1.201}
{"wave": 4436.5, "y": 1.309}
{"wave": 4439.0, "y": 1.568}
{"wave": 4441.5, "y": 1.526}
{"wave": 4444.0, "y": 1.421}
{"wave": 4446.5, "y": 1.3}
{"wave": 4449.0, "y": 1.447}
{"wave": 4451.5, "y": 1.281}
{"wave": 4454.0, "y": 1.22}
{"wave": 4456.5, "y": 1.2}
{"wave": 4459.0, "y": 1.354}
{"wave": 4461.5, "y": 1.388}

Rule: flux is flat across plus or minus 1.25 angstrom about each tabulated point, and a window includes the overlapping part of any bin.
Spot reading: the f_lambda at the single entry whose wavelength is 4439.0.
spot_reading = 1.568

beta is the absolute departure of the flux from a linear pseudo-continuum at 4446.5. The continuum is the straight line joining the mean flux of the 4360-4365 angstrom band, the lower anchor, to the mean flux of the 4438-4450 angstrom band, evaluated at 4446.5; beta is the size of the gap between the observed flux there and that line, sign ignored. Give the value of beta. 0.16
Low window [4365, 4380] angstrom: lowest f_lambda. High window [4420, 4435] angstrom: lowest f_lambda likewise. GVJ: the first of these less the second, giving -0.10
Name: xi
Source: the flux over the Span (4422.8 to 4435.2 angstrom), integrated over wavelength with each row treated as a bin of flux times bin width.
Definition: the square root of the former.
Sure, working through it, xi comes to 4.0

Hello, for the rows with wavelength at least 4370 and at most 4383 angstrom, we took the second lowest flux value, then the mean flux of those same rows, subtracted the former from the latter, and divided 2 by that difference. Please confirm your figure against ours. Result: 37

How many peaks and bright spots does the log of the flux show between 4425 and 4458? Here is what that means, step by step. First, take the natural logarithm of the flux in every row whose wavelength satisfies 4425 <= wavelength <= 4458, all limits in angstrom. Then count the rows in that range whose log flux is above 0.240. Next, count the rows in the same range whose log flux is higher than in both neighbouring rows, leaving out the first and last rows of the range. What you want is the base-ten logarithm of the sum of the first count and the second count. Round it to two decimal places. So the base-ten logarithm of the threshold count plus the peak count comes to 1.11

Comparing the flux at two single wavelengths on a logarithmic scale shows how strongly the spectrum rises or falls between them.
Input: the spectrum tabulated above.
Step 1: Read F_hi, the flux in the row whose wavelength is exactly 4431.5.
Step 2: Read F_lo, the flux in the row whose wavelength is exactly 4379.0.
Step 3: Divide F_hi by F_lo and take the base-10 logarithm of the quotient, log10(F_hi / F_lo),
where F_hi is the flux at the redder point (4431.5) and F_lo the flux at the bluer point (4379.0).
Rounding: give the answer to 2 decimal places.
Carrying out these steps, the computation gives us 0.03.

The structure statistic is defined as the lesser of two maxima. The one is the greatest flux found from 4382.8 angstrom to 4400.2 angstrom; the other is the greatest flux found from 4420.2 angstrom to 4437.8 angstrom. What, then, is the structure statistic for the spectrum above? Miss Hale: 1.29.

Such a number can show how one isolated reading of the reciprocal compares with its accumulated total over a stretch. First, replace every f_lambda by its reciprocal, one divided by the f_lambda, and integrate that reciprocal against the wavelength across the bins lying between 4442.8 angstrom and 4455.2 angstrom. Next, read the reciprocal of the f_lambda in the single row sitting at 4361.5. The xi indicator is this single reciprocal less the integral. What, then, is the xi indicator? -8.5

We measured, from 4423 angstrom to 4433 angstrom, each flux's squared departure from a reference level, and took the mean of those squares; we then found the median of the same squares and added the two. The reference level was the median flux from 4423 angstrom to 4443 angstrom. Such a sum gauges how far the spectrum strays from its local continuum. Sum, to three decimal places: 0.012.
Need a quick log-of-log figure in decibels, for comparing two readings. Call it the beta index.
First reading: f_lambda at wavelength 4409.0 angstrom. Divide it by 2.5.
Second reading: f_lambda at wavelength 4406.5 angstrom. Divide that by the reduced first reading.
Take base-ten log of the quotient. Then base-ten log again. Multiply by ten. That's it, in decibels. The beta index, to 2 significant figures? -4.6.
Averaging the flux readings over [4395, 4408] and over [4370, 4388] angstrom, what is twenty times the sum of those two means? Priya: 49.3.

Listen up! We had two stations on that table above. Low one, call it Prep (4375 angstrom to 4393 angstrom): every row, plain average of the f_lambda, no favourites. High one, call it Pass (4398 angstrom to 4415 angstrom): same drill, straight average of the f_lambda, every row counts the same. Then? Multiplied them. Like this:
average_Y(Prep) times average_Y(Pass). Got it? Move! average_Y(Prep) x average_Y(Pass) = 1.61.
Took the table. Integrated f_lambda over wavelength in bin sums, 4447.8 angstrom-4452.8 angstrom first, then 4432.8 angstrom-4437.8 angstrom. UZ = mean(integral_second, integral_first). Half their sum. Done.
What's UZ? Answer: 6.55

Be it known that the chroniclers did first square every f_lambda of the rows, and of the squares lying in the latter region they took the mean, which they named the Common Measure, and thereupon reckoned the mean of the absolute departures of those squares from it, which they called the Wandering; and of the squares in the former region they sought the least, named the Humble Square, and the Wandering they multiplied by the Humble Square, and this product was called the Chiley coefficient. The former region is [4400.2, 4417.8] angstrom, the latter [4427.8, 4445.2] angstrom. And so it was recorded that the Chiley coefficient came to 0.327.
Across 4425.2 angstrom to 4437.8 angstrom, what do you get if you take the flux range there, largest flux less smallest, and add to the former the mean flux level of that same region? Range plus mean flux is 1.57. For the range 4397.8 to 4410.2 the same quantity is 1.47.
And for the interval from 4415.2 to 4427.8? 1.72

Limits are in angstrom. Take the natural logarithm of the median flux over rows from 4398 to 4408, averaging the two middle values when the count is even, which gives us 0.204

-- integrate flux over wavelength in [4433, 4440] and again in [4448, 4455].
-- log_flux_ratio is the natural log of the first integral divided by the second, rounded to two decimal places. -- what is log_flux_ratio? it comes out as 0.03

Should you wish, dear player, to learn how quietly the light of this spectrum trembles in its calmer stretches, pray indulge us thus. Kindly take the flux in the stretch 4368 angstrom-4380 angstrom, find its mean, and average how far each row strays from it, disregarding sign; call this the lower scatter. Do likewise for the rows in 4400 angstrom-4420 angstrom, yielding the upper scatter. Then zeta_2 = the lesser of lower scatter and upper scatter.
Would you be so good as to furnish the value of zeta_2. 0.087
